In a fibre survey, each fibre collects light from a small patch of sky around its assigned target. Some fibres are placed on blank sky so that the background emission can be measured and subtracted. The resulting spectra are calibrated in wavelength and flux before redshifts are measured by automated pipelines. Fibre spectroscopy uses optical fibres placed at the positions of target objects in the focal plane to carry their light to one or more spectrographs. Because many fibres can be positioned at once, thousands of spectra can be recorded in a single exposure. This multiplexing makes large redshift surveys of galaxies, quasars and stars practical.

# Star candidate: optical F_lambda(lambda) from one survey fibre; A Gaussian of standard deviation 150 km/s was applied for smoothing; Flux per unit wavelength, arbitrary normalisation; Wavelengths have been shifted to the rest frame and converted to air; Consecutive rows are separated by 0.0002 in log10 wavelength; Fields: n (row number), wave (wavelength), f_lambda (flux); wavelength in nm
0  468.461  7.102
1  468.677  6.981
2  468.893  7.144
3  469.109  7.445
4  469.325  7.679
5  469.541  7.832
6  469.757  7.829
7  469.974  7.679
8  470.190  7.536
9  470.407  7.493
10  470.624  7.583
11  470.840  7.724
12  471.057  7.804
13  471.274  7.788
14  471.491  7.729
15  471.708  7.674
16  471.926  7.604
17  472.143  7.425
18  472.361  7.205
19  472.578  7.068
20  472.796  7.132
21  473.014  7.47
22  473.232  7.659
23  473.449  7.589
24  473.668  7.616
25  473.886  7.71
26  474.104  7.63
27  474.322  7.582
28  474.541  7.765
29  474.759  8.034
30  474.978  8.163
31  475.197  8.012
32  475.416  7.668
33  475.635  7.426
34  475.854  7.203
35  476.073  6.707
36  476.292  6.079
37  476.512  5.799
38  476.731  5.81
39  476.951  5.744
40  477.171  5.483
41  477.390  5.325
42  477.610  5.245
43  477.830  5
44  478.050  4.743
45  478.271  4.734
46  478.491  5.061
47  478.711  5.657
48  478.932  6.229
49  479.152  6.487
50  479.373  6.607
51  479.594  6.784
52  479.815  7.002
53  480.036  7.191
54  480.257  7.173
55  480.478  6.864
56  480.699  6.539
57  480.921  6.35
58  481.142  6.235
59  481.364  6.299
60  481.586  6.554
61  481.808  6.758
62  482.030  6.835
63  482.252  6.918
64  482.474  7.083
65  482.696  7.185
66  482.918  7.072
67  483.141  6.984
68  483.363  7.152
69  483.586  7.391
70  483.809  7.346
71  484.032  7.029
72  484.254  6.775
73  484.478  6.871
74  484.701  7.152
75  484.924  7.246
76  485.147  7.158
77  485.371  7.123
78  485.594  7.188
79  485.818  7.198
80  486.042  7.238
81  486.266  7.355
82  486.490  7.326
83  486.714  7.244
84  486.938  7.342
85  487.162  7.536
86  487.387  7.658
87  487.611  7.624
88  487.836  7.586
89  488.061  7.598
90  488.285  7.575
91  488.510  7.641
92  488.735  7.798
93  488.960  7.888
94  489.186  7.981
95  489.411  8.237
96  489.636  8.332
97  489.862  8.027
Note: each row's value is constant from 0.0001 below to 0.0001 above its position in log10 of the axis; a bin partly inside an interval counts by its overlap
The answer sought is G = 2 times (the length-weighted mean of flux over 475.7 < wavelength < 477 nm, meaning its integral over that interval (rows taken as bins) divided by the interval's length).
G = 12.6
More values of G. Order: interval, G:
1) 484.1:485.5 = 14.1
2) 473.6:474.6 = 15.3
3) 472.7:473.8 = 15.0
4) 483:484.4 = 14.2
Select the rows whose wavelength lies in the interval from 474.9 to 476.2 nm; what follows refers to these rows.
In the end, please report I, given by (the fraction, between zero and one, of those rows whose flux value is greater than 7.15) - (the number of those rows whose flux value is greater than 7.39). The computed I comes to -3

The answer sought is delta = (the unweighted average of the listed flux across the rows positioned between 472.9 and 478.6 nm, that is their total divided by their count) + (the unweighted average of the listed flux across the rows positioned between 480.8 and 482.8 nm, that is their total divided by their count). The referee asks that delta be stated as 13.4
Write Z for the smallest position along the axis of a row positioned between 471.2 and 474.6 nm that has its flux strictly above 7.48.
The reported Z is 471.274 nm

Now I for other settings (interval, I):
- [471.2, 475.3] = -15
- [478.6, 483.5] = 0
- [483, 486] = 0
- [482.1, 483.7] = -1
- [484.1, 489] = -8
